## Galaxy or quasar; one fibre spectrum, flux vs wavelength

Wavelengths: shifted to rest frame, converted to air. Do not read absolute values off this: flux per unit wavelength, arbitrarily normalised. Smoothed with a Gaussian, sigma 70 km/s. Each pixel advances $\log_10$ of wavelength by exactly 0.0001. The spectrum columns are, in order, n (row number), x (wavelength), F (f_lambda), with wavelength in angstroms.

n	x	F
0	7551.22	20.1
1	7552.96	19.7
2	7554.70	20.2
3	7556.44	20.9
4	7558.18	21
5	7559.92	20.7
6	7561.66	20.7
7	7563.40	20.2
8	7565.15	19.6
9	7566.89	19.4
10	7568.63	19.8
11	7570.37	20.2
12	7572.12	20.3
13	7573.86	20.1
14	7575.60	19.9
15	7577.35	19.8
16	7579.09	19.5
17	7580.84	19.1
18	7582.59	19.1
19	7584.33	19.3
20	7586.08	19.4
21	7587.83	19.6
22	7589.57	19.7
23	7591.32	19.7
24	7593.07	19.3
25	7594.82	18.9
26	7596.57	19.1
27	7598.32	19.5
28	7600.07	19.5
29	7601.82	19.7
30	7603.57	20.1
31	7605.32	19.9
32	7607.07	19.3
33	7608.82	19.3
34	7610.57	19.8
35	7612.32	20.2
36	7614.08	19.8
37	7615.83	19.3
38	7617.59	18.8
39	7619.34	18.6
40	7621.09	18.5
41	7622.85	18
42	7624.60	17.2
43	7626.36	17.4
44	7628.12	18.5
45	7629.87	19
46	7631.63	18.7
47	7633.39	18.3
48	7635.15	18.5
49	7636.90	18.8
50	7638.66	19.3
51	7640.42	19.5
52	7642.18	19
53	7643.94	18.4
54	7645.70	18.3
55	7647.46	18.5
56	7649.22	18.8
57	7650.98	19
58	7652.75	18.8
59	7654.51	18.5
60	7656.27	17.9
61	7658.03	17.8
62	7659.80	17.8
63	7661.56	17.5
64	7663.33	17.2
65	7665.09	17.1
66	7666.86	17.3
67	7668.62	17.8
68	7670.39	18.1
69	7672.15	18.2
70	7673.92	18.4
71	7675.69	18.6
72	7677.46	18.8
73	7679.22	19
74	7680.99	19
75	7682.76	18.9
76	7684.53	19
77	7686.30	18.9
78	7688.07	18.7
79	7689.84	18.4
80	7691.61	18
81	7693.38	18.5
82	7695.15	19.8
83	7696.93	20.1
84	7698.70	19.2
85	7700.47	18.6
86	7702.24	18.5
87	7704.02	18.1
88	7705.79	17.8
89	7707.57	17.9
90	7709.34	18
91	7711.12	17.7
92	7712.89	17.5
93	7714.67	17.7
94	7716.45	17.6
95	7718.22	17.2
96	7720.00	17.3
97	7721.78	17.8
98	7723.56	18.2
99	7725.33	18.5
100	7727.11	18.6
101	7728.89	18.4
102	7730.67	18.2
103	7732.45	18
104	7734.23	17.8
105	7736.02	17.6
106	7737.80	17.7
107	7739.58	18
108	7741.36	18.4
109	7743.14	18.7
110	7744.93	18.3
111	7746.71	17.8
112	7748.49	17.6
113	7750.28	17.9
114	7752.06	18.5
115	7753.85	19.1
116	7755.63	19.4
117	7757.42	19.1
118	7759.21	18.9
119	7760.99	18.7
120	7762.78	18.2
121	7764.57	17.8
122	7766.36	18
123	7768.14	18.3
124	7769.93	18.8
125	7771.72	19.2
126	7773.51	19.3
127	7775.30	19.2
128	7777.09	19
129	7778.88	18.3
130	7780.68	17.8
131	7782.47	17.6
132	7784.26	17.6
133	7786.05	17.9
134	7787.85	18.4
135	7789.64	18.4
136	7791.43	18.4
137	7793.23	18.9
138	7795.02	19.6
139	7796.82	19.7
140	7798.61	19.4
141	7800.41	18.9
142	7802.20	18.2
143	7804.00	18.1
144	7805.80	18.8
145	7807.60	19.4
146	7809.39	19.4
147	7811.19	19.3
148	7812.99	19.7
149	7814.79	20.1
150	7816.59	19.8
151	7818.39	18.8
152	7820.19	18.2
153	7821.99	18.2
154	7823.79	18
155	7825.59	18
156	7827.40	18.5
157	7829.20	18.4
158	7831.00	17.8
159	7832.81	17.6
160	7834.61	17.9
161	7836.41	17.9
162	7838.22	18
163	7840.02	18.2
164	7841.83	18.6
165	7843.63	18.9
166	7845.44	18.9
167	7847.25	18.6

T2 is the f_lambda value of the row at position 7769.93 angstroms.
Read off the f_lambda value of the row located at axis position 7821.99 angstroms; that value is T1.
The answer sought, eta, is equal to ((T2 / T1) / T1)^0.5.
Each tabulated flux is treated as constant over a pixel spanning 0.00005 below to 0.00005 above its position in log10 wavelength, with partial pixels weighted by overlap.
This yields 0.238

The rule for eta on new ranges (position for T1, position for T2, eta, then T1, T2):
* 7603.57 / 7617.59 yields 0.216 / 20.1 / 18.8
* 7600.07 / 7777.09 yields 0.224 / 19.5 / 19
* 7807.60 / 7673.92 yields 0.221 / 19.4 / 18.4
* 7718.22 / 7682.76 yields 0.253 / 17.2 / 18.9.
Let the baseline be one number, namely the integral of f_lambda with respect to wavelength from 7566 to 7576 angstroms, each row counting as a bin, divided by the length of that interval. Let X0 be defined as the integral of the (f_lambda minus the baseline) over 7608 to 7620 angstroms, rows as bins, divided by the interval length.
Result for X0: -0.6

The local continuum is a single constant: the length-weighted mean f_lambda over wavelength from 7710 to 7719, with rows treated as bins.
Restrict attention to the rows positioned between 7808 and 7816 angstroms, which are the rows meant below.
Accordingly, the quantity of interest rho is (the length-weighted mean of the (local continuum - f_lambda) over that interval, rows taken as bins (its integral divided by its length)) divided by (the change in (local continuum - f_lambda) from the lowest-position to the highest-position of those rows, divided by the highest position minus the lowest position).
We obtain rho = 16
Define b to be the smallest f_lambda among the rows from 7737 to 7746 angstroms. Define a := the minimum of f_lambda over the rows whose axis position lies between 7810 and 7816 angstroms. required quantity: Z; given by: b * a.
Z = 342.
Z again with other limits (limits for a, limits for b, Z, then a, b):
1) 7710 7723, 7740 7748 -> 306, 17.2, 17.8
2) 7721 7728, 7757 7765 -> 317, 17.8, 17.8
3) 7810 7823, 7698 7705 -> 329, 18.2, 18.1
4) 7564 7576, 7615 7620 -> 361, 19.4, 18.6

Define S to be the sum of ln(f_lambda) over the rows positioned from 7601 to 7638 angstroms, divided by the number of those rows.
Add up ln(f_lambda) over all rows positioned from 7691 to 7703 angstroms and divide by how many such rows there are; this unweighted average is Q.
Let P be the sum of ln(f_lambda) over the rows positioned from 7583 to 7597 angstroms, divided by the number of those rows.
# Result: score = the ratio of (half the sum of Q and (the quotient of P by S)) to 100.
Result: 0.0197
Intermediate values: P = 2.96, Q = 2.94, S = 2.94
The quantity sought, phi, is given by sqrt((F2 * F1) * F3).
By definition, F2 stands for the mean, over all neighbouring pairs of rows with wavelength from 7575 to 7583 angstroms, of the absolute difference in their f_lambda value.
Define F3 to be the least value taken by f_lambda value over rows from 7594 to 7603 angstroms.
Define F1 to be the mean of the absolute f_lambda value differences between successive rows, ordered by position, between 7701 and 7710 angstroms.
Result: 0.9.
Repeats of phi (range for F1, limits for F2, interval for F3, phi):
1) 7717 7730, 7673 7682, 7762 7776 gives 0.8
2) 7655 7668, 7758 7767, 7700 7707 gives 1.0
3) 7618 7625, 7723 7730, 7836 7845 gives 1.3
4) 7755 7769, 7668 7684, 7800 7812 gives 0.9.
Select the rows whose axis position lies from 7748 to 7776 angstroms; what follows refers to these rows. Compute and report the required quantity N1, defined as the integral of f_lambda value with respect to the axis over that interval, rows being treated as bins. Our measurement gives 522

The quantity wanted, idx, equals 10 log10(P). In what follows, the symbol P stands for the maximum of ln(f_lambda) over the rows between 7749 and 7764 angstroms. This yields 4.72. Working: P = 2.97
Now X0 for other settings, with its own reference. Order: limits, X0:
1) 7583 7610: -0.5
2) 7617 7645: -1.4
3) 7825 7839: -2.0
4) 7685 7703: -1.1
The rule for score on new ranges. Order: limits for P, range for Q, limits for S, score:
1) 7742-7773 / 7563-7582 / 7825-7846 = 0.0200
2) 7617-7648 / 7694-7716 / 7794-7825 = 0.0195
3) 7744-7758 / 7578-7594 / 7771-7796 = 0.0198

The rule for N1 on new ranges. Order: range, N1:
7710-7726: 284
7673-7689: 301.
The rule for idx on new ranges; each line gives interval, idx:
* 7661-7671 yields 4.62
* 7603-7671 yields 4.78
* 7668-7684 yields 4.69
